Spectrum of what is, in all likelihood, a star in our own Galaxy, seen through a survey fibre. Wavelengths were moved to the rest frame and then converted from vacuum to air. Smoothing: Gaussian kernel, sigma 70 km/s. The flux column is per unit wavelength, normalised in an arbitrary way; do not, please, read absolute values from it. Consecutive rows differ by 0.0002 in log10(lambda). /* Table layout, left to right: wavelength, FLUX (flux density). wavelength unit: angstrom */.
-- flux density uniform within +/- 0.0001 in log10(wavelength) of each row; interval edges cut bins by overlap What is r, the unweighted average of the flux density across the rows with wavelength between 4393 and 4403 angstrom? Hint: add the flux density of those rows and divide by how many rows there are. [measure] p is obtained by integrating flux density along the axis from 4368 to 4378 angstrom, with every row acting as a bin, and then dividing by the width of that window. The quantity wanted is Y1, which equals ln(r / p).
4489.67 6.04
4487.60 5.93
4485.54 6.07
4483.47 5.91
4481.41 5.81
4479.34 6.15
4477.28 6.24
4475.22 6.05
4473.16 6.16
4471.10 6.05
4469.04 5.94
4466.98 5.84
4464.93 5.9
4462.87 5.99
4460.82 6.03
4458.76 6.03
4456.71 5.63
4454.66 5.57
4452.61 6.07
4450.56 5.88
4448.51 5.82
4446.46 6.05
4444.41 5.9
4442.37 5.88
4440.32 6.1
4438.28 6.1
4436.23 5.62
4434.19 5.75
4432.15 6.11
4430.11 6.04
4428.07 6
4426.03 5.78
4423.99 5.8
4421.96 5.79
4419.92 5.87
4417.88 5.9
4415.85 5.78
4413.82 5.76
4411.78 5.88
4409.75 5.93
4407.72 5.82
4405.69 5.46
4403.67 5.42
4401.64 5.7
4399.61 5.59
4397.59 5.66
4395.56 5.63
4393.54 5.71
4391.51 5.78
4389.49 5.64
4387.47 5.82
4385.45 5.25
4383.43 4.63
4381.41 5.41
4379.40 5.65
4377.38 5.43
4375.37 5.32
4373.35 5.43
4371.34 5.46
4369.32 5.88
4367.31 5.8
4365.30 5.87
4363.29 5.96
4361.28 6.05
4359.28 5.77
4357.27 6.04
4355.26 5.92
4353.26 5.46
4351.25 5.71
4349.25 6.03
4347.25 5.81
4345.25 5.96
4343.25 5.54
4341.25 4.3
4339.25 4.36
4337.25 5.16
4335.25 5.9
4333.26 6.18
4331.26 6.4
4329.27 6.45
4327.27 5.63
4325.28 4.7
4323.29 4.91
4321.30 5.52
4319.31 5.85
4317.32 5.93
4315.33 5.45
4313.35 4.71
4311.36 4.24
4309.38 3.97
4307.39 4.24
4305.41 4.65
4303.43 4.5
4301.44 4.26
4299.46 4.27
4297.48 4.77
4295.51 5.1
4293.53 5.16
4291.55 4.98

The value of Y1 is 0.03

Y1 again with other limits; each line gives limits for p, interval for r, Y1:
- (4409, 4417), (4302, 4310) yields -0.30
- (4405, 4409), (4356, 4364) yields 0.05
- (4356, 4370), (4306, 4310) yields -0.36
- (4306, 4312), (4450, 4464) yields 0.34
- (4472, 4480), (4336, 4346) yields -0.19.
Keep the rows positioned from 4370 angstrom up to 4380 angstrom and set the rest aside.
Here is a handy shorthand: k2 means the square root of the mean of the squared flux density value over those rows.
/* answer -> 5.5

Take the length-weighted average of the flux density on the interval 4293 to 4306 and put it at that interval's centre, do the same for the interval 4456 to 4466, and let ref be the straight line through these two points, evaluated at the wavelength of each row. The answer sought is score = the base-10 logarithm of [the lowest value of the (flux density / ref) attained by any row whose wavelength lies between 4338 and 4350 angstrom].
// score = -0.06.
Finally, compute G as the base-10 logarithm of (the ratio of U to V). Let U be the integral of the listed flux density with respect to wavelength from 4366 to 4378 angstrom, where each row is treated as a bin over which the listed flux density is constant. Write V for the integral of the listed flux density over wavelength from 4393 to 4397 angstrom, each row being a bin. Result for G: 0.5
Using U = 67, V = 23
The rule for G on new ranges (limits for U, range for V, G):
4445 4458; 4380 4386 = 0.4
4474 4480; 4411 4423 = -0.3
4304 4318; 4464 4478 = -0.1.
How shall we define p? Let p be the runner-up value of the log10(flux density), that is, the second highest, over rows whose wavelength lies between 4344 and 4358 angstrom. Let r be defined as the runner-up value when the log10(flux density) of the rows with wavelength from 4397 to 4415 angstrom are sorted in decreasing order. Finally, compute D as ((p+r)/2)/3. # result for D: 0.258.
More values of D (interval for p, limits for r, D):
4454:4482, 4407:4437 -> 0.262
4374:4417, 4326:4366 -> 0.263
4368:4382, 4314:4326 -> 0.253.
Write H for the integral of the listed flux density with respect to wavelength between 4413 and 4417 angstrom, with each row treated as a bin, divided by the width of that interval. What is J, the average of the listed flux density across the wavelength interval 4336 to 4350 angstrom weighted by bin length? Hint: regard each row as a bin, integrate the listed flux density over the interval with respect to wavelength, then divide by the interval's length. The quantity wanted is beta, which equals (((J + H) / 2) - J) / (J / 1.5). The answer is 0.068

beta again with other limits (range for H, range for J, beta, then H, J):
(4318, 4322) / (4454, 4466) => -0.020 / 5.71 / 5.87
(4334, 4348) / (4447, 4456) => -0.070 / 5.30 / 5.84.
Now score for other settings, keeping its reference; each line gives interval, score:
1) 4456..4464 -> -0.02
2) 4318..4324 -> 0.01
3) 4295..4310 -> -0.08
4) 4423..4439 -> -0.01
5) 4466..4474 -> -0.01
